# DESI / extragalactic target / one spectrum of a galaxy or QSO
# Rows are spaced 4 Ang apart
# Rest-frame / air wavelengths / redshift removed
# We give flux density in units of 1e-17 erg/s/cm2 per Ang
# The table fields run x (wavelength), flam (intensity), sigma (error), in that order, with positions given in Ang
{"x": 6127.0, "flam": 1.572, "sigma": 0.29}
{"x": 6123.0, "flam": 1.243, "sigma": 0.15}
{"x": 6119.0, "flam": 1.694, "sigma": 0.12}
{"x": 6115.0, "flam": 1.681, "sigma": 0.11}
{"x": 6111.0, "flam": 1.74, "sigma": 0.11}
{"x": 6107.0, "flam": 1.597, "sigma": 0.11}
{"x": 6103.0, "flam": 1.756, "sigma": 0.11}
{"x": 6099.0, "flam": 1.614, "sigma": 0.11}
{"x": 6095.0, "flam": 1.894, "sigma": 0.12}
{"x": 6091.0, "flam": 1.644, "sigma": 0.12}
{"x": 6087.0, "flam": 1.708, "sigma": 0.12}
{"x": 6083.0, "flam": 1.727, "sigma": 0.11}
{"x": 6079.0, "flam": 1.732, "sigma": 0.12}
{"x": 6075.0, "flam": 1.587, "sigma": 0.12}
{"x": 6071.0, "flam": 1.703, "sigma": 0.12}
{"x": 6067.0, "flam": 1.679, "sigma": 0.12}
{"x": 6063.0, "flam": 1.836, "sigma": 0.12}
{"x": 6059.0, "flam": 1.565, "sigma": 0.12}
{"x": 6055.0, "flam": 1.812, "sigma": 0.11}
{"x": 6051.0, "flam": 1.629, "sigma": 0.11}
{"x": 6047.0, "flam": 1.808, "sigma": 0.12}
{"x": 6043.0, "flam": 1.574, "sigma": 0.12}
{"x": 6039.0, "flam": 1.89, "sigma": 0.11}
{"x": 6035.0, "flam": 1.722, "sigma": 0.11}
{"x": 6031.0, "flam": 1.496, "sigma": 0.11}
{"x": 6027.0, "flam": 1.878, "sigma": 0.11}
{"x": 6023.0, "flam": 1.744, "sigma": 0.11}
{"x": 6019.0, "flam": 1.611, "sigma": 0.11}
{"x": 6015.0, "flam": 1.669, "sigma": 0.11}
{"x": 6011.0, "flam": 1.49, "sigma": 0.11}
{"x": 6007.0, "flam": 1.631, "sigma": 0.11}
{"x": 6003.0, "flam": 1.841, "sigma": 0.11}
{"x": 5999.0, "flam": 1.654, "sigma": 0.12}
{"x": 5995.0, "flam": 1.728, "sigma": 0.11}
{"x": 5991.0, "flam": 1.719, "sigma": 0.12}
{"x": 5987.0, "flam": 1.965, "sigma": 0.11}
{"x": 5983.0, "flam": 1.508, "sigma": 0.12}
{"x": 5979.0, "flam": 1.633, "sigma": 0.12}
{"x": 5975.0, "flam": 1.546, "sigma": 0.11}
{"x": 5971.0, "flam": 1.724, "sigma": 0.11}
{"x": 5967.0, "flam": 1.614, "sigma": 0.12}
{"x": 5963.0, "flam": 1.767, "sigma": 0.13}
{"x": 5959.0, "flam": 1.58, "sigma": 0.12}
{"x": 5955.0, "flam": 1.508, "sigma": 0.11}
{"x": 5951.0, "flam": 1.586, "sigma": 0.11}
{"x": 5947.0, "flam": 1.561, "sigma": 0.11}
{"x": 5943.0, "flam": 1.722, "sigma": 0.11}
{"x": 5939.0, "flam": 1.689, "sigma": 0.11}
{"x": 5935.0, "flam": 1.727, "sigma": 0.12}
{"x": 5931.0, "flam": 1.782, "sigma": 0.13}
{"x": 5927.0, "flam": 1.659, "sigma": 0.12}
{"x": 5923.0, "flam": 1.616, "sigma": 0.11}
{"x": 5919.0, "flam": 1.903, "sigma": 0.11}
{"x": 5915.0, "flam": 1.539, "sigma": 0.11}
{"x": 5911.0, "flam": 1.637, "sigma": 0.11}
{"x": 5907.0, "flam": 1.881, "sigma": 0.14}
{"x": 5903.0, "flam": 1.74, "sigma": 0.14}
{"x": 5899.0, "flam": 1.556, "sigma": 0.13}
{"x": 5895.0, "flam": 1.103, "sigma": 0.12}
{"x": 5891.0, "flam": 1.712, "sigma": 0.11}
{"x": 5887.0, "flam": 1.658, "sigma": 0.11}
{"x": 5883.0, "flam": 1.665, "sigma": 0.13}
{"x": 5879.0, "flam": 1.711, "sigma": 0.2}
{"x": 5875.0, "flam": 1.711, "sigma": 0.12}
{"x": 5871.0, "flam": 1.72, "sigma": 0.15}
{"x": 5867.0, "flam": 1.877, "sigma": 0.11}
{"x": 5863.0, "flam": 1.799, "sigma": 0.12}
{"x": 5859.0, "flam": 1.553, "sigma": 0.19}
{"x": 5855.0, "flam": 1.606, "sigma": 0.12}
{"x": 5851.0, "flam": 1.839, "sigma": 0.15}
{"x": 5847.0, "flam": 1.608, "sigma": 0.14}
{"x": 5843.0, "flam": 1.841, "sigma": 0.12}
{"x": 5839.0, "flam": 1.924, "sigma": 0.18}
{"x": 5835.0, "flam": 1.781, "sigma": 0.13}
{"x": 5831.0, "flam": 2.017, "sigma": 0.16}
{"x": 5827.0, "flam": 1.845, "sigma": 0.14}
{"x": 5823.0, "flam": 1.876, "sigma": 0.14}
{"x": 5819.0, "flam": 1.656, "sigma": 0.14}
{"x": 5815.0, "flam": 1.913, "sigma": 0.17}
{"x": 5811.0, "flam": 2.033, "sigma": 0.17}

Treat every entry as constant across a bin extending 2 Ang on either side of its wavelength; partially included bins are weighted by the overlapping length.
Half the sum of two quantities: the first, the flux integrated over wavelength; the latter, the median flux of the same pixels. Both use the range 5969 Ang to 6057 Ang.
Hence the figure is 75.4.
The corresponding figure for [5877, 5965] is 73.4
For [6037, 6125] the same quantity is 75.1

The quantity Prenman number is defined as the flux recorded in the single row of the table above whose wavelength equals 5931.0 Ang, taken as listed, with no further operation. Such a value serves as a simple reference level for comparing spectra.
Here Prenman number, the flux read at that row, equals 1.782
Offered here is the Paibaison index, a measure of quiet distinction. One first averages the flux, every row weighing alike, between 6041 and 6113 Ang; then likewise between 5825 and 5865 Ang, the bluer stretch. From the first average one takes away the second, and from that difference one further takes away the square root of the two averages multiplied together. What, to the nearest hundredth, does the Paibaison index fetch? -1.82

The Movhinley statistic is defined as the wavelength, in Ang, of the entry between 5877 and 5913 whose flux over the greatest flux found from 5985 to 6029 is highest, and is 5907.0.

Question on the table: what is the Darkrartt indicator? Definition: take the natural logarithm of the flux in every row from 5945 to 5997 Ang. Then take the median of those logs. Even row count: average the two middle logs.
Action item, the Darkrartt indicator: 0.479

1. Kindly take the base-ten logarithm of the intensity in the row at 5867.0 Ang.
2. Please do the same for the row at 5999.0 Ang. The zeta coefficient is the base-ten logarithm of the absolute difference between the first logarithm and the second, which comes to -1.26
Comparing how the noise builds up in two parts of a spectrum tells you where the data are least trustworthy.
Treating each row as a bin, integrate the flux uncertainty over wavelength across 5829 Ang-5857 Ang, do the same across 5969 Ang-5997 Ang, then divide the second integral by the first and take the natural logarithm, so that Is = -0.22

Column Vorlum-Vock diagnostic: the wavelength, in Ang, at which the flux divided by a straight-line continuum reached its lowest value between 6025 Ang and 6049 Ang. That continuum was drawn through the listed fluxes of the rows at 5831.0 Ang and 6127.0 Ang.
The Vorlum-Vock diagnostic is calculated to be 6031.0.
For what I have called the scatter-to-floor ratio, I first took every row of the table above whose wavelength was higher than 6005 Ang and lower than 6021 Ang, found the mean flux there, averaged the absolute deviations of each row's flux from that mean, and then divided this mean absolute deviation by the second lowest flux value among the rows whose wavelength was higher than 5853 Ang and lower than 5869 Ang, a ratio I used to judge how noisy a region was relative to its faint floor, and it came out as 0.03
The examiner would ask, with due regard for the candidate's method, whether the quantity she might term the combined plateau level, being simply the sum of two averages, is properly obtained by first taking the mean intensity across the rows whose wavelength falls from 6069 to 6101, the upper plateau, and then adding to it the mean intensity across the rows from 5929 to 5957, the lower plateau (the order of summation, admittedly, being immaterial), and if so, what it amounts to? 3.35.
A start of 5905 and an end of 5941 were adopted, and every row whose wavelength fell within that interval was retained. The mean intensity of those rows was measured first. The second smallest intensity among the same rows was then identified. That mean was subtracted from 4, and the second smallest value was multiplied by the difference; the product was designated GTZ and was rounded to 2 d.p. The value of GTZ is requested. 3.69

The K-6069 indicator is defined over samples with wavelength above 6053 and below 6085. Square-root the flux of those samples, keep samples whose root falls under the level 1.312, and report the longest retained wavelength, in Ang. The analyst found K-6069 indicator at 6075.0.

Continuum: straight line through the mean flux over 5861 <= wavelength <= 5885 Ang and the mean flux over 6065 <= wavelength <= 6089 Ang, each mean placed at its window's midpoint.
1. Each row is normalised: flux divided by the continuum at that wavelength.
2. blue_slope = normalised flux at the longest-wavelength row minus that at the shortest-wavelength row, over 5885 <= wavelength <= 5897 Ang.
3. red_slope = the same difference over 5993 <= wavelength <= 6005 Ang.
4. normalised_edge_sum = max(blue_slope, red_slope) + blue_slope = -0.25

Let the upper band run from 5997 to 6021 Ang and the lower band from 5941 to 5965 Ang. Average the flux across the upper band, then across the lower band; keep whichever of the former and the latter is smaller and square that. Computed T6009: 2.63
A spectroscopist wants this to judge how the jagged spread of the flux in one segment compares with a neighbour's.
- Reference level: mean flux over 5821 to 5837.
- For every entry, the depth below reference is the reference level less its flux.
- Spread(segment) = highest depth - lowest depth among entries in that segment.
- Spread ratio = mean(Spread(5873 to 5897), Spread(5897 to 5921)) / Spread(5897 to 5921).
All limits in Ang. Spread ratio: 1.3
